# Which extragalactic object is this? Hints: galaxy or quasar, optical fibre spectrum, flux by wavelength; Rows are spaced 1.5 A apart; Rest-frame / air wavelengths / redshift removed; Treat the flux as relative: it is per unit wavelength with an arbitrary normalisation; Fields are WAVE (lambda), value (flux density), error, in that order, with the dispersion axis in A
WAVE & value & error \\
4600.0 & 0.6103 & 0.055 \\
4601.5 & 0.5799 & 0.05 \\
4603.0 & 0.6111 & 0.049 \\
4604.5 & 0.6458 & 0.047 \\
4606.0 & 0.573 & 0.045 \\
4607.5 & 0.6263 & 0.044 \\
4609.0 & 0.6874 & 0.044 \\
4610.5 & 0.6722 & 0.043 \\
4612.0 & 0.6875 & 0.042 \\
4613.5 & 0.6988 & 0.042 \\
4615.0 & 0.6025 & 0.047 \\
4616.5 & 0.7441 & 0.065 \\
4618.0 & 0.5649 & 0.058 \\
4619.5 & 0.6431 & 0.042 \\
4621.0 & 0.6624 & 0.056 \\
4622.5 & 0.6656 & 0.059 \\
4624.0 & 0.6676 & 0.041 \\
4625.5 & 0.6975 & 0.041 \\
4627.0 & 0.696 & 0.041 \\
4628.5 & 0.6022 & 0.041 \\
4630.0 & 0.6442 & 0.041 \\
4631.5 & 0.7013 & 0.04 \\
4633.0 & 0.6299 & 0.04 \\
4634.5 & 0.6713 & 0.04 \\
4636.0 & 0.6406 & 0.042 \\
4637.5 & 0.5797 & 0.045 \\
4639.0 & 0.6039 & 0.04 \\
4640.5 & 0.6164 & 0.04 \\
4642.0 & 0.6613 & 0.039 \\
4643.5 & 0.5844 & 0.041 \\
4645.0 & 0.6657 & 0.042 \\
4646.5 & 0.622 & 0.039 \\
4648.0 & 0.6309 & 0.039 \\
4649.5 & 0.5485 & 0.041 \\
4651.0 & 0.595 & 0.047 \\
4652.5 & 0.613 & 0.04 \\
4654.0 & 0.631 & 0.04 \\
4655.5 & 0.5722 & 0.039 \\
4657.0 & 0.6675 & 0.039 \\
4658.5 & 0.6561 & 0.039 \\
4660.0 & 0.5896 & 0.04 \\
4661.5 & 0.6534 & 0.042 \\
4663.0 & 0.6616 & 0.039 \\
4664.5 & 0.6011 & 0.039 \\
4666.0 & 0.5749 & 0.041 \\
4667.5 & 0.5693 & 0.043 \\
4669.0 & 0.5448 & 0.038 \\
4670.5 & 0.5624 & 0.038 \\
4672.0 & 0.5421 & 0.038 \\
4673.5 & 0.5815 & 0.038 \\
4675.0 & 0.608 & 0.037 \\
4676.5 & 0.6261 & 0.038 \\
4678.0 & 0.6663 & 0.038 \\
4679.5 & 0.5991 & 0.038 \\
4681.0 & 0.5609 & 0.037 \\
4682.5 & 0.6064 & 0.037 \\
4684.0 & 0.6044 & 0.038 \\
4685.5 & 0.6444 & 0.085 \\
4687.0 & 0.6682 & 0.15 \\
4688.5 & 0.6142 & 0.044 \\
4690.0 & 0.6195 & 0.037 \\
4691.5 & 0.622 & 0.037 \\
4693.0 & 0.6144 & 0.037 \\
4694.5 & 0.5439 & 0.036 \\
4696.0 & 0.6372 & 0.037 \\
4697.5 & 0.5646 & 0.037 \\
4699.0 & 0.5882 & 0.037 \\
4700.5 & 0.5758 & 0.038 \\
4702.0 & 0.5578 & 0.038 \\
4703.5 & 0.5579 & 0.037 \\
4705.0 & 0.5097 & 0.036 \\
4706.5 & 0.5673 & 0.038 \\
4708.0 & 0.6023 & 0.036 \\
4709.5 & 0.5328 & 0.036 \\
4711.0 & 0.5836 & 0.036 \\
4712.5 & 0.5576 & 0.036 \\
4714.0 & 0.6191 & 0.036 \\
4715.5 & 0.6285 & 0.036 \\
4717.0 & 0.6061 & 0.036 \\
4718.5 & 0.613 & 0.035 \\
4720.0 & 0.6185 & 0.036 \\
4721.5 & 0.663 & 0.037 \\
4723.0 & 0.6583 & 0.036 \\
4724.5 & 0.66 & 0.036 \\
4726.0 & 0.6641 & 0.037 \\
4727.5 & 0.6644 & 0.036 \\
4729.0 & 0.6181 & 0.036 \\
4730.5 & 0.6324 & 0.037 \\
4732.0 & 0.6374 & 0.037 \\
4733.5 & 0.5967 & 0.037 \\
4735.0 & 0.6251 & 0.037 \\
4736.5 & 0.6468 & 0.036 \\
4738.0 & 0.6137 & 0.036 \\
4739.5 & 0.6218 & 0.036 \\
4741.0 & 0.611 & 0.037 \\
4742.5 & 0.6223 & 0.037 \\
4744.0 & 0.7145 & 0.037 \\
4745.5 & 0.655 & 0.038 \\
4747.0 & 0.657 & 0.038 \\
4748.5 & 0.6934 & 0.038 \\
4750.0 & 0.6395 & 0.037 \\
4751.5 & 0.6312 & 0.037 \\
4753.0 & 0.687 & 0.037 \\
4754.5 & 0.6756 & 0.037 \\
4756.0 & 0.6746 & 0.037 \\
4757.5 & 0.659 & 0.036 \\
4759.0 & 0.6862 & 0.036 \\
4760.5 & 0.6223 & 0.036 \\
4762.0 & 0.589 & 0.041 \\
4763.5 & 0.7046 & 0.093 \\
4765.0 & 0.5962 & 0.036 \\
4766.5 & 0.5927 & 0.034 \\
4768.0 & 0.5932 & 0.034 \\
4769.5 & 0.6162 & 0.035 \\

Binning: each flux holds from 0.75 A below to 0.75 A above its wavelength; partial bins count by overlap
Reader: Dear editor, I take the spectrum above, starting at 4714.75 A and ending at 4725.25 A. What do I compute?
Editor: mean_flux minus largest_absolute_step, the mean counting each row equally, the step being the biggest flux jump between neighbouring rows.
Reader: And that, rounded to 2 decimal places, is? 0.59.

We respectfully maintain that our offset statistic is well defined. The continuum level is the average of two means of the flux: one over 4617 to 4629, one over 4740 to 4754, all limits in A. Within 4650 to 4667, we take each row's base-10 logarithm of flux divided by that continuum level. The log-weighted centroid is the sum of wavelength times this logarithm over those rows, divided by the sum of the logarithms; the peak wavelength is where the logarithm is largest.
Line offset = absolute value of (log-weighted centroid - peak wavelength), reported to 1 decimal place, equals 1.4 A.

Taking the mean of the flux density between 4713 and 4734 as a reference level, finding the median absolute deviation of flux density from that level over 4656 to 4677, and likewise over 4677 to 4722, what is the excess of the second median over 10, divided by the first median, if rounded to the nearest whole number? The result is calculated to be -256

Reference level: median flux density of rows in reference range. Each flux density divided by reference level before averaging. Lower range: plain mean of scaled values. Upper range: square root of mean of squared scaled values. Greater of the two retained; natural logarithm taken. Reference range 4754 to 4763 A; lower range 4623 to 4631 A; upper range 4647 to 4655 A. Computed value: -0.01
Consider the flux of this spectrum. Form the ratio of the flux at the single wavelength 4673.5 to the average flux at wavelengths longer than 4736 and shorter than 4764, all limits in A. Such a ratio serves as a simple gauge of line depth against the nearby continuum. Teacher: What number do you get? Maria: 0.89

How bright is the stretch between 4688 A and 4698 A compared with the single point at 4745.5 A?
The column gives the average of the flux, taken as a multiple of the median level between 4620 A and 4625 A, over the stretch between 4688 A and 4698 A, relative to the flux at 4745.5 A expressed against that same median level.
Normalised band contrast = 0.92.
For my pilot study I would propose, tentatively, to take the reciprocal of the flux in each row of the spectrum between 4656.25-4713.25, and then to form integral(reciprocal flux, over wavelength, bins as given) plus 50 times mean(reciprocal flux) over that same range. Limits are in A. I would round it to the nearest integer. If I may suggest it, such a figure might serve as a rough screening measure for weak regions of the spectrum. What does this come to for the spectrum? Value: 180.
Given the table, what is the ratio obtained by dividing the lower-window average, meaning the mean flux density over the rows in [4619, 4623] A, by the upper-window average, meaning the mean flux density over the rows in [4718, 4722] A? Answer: 1.04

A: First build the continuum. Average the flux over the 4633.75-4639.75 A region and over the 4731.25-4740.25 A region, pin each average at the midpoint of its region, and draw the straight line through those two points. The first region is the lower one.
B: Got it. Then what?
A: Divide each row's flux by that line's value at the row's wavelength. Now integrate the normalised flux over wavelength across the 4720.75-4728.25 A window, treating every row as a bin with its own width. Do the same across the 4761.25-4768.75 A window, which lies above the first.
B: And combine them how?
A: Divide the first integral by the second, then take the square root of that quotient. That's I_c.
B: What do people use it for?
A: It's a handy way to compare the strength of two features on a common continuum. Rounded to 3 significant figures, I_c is 1.04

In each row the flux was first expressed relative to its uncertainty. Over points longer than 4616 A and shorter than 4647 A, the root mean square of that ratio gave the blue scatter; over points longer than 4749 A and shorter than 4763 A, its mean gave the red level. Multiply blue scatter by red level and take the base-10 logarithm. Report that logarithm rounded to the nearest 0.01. 2.42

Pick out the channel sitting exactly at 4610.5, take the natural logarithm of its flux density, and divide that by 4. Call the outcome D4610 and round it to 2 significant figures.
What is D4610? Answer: -0.099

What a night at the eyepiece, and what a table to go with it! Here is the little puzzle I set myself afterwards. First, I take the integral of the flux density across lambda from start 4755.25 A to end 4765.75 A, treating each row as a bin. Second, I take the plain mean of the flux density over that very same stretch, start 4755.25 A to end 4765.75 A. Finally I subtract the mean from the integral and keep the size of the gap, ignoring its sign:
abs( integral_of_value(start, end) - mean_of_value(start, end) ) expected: 6.15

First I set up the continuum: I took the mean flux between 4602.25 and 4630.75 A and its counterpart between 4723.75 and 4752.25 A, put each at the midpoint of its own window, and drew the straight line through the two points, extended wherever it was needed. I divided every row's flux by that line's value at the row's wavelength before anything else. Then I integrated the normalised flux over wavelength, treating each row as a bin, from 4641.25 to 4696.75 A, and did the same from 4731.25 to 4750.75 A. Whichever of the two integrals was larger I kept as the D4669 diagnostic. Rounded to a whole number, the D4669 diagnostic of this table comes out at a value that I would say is 52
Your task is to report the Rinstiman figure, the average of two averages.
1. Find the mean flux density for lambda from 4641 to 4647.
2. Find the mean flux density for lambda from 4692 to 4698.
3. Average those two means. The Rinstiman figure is 0.61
